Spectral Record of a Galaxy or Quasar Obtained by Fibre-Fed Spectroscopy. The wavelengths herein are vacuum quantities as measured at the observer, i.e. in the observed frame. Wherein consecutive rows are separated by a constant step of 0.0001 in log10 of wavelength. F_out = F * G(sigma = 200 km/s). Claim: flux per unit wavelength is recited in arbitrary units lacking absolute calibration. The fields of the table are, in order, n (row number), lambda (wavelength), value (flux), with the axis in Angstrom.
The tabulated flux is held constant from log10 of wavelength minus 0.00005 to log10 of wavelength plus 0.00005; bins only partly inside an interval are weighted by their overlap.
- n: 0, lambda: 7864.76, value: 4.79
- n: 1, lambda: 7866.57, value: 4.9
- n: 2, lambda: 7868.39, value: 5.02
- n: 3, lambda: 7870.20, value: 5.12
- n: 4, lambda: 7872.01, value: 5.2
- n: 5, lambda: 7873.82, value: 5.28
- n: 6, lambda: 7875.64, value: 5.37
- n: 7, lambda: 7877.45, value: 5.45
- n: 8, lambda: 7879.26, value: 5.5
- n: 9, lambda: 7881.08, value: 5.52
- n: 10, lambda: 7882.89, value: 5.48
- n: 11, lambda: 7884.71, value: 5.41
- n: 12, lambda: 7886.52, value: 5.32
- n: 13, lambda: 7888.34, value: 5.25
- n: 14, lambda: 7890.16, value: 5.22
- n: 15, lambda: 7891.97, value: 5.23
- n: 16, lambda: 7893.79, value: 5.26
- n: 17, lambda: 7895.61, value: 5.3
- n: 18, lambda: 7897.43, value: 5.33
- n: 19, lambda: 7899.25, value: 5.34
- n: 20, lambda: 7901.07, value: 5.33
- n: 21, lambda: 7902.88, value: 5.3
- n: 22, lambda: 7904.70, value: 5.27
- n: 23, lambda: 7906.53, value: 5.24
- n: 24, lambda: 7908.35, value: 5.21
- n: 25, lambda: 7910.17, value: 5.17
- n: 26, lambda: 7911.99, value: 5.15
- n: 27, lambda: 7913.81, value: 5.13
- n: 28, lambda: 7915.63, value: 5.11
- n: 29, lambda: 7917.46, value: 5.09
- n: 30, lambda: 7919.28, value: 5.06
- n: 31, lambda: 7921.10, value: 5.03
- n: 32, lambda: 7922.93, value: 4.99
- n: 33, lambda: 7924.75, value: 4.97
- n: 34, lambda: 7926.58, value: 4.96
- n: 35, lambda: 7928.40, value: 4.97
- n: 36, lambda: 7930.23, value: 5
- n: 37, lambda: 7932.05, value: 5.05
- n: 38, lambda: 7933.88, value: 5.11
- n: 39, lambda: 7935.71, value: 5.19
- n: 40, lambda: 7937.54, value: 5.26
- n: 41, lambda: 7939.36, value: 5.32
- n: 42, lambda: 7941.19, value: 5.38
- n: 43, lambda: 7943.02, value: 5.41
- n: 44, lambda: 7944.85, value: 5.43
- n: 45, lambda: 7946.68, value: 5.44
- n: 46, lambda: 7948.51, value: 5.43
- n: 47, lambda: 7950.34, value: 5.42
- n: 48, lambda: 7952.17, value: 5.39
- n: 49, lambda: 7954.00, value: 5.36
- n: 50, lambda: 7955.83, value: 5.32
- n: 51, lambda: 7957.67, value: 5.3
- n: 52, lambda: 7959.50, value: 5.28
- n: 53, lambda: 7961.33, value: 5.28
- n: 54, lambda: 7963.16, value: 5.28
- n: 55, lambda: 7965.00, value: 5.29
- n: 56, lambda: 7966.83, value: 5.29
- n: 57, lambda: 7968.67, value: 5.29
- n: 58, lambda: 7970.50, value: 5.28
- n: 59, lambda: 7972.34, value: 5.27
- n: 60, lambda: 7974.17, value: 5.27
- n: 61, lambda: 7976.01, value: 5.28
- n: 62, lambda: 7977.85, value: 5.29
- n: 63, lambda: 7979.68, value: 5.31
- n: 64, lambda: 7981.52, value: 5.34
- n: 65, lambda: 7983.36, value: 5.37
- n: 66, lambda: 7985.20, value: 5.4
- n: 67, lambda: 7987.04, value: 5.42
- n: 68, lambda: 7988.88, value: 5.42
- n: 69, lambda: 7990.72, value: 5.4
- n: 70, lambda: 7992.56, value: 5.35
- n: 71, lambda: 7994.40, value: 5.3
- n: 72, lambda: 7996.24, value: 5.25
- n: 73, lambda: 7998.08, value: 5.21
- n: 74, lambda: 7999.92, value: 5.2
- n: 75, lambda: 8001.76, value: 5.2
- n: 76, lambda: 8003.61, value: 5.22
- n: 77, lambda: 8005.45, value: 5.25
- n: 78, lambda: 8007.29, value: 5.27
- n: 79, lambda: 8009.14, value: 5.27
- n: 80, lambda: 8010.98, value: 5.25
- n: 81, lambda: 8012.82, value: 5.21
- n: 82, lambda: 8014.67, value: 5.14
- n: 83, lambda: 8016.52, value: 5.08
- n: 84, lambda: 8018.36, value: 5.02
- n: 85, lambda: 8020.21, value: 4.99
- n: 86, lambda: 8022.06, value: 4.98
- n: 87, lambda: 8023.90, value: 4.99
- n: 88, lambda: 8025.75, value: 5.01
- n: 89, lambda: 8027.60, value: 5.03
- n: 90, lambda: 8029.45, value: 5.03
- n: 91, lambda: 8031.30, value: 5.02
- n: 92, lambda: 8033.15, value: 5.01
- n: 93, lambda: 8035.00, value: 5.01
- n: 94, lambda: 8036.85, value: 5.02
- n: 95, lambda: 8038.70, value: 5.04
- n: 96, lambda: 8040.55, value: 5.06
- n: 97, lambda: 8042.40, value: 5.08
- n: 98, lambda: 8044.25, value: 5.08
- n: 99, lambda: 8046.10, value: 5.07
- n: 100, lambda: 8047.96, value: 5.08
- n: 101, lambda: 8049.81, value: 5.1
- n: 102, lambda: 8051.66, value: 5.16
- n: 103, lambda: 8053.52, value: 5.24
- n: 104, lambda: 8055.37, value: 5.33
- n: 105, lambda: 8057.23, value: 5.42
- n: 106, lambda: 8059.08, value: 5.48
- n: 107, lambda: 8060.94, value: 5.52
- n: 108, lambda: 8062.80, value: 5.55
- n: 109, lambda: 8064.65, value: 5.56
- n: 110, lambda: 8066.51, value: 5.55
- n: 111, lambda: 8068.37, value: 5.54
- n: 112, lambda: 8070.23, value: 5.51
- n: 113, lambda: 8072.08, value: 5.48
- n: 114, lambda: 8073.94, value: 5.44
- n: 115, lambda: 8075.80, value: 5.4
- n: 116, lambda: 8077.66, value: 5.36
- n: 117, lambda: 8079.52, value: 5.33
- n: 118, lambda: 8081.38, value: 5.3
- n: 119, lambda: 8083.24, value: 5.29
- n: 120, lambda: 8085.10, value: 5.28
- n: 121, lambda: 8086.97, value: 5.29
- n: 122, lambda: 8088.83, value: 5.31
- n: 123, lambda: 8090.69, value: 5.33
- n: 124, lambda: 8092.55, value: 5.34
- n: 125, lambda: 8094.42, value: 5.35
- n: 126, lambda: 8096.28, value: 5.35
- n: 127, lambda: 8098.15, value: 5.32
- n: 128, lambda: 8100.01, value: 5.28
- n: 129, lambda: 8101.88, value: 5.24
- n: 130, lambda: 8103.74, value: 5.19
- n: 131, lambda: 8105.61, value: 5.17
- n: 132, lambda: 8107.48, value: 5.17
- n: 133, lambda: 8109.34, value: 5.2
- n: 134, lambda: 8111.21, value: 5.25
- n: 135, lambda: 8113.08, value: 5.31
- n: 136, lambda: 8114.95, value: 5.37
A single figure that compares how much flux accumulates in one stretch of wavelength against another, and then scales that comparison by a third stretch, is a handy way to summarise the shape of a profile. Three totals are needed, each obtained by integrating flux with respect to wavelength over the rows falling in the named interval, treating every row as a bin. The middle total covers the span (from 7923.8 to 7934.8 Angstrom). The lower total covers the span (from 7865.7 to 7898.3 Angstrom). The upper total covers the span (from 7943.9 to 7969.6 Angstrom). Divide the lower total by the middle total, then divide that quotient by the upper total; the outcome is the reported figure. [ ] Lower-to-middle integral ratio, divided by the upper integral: 0.023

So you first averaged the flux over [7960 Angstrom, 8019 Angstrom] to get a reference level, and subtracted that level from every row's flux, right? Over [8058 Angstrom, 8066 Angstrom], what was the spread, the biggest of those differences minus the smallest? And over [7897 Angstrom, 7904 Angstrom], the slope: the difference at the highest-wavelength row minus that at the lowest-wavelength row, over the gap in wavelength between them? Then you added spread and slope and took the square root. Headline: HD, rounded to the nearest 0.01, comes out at 0.27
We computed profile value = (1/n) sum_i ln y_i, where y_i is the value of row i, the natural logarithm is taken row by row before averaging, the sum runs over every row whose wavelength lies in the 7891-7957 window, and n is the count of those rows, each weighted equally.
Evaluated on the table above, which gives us 1.65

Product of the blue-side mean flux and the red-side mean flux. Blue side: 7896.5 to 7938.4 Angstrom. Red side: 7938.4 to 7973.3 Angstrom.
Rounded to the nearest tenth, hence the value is 27.5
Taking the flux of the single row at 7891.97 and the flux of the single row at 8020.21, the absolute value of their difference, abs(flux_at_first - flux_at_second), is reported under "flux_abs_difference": 0.24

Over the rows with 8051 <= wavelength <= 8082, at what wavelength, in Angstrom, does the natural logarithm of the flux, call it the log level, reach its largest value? 8064.65 Angstrom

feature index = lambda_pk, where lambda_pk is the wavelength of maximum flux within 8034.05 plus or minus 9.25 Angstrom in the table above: 8042.40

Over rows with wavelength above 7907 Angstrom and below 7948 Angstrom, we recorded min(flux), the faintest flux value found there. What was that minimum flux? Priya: 4.96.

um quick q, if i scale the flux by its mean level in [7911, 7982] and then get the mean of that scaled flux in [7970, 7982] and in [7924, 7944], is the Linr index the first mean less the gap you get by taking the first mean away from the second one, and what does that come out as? 1.04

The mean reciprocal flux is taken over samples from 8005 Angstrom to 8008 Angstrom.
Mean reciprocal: 0.190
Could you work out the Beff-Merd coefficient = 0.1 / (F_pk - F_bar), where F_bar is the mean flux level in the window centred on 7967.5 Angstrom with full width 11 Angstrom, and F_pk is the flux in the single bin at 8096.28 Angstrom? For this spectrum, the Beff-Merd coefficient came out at 1.5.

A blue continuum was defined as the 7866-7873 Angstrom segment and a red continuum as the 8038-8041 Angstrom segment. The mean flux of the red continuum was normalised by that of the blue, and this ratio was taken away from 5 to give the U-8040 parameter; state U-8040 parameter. 4.00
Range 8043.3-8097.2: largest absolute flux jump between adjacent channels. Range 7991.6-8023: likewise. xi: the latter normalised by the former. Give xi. 0.78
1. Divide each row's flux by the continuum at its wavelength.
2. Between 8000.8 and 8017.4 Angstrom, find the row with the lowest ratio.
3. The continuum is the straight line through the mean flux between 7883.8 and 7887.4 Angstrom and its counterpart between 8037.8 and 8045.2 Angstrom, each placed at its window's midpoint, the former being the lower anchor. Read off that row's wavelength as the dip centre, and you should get 8016.52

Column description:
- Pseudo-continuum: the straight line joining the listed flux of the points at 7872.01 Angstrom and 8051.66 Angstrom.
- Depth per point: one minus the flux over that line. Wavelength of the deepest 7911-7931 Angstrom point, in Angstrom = 7926.58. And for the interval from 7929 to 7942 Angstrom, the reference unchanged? 7930.23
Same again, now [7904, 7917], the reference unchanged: 7915.63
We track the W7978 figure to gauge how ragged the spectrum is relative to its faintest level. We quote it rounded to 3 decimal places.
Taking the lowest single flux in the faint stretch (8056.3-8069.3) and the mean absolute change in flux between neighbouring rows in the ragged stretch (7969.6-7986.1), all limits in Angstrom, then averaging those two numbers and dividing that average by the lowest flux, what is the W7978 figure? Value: 0.502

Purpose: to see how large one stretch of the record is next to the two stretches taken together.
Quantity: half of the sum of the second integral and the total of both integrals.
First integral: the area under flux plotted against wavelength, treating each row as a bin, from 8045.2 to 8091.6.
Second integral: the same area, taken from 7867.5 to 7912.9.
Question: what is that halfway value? 365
